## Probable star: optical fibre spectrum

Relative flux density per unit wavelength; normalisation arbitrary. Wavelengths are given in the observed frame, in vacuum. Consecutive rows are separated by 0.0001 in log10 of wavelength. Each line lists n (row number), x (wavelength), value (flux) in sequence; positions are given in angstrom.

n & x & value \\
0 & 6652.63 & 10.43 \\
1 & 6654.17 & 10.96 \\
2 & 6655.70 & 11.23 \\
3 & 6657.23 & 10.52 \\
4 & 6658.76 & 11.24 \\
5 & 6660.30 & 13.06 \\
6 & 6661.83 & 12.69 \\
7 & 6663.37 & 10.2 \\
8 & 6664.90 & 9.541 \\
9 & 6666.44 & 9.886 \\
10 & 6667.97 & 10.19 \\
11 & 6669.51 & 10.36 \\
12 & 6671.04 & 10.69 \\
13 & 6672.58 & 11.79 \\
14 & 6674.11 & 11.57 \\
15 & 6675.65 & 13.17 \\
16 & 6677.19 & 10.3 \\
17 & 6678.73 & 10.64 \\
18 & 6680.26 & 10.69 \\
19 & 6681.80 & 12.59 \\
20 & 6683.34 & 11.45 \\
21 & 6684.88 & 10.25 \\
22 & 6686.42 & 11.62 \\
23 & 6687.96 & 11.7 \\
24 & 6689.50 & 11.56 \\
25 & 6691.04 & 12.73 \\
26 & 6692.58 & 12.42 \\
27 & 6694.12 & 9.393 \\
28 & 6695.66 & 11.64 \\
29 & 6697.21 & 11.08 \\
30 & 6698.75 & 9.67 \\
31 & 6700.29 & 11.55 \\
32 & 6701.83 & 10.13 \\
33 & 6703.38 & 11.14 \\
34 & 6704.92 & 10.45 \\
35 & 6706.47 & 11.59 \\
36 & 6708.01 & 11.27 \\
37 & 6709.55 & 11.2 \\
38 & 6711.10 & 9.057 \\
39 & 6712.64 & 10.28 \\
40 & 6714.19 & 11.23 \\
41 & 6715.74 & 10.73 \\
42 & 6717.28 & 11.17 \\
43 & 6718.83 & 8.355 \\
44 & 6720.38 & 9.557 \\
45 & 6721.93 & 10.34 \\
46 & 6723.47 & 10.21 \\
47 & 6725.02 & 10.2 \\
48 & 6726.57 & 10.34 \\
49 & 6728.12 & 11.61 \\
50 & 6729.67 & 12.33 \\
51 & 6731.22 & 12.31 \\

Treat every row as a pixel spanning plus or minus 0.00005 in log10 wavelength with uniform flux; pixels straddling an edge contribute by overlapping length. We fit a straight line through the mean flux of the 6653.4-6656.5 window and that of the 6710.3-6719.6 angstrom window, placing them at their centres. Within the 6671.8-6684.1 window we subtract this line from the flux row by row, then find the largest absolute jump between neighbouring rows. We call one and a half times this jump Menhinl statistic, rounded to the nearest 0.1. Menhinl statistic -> 4.3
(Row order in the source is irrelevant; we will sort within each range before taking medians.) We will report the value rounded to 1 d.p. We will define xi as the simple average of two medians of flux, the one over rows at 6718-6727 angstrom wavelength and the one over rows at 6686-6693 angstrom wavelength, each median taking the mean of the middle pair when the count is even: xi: 11.0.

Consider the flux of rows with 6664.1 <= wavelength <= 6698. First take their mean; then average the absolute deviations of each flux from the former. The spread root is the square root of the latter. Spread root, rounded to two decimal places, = 0.93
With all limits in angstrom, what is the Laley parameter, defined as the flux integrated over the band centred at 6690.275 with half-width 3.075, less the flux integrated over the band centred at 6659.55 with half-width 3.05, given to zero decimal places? 2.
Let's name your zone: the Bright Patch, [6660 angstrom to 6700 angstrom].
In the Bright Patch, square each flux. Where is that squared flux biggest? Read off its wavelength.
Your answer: 6675.65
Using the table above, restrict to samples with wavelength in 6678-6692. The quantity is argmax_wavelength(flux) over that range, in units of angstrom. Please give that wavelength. 6691.04 angstrom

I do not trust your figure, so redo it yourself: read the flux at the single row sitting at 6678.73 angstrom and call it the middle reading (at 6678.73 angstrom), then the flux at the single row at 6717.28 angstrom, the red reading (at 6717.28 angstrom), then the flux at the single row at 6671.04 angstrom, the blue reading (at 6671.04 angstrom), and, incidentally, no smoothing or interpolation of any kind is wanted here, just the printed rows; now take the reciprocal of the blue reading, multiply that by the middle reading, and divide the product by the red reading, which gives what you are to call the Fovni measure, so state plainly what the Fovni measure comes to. 0.089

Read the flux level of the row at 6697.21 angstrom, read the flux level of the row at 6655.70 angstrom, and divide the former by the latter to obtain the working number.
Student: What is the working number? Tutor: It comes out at 0.99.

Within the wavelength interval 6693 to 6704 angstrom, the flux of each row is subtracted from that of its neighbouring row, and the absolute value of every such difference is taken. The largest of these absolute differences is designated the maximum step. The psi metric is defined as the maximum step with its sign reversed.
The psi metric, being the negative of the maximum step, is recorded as -2.2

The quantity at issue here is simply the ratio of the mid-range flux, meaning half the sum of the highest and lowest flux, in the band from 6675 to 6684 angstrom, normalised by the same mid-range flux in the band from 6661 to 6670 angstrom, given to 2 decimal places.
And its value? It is 1.06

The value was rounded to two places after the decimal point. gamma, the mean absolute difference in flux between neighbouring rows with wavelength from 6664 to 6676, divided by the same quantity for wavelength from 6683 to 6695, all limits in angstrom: 0.56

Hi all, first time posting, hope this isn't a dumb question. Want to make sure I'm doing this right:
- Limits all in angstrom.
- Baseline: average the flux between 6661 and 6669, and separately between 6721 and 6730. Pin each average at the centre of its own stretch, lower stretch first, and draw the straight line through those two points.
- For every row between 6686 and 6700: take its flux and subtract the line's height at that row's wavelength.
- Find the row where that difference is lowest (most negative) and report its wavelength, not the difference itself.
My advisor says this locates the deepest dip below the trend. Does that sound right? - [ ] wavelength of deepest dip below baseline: 6694.12 angstrom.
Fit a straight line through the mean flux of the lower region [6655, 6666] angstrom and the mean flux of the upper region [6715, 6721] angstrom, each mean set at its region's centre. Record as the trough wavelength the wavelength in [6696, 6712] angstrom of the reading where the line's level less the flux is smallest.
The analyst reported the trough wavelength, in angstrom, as 6706.47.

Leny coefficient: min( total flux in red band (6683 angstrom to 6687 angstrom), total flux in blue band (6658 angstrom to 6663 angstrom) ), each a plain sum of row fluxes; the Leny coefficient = 33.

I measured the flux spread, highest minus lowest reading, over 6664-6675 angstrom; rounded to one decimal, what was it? 2.2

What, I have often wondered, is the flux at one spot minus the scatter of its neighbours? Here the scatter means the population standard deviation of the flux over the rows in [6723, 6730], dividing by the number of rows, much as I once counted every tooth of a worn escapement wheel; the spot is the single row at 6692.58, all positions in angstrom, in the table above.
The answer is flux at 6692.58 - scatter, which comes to 11.5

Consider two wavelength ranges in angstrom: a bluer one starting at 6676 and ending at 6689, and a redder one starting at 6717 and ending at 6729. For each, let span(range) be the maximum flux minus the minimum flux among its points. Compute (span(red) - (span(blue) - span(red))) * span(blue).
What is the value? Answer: 10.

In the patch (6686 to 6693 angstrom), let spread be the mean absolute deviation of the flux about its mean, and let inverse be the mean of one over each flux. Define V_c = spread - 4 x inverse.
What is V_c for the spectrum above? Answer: 0.12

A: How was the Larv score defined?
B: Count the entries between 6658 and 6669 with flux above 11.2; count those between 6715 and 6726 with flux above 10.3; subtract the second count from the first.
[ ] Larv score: 0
